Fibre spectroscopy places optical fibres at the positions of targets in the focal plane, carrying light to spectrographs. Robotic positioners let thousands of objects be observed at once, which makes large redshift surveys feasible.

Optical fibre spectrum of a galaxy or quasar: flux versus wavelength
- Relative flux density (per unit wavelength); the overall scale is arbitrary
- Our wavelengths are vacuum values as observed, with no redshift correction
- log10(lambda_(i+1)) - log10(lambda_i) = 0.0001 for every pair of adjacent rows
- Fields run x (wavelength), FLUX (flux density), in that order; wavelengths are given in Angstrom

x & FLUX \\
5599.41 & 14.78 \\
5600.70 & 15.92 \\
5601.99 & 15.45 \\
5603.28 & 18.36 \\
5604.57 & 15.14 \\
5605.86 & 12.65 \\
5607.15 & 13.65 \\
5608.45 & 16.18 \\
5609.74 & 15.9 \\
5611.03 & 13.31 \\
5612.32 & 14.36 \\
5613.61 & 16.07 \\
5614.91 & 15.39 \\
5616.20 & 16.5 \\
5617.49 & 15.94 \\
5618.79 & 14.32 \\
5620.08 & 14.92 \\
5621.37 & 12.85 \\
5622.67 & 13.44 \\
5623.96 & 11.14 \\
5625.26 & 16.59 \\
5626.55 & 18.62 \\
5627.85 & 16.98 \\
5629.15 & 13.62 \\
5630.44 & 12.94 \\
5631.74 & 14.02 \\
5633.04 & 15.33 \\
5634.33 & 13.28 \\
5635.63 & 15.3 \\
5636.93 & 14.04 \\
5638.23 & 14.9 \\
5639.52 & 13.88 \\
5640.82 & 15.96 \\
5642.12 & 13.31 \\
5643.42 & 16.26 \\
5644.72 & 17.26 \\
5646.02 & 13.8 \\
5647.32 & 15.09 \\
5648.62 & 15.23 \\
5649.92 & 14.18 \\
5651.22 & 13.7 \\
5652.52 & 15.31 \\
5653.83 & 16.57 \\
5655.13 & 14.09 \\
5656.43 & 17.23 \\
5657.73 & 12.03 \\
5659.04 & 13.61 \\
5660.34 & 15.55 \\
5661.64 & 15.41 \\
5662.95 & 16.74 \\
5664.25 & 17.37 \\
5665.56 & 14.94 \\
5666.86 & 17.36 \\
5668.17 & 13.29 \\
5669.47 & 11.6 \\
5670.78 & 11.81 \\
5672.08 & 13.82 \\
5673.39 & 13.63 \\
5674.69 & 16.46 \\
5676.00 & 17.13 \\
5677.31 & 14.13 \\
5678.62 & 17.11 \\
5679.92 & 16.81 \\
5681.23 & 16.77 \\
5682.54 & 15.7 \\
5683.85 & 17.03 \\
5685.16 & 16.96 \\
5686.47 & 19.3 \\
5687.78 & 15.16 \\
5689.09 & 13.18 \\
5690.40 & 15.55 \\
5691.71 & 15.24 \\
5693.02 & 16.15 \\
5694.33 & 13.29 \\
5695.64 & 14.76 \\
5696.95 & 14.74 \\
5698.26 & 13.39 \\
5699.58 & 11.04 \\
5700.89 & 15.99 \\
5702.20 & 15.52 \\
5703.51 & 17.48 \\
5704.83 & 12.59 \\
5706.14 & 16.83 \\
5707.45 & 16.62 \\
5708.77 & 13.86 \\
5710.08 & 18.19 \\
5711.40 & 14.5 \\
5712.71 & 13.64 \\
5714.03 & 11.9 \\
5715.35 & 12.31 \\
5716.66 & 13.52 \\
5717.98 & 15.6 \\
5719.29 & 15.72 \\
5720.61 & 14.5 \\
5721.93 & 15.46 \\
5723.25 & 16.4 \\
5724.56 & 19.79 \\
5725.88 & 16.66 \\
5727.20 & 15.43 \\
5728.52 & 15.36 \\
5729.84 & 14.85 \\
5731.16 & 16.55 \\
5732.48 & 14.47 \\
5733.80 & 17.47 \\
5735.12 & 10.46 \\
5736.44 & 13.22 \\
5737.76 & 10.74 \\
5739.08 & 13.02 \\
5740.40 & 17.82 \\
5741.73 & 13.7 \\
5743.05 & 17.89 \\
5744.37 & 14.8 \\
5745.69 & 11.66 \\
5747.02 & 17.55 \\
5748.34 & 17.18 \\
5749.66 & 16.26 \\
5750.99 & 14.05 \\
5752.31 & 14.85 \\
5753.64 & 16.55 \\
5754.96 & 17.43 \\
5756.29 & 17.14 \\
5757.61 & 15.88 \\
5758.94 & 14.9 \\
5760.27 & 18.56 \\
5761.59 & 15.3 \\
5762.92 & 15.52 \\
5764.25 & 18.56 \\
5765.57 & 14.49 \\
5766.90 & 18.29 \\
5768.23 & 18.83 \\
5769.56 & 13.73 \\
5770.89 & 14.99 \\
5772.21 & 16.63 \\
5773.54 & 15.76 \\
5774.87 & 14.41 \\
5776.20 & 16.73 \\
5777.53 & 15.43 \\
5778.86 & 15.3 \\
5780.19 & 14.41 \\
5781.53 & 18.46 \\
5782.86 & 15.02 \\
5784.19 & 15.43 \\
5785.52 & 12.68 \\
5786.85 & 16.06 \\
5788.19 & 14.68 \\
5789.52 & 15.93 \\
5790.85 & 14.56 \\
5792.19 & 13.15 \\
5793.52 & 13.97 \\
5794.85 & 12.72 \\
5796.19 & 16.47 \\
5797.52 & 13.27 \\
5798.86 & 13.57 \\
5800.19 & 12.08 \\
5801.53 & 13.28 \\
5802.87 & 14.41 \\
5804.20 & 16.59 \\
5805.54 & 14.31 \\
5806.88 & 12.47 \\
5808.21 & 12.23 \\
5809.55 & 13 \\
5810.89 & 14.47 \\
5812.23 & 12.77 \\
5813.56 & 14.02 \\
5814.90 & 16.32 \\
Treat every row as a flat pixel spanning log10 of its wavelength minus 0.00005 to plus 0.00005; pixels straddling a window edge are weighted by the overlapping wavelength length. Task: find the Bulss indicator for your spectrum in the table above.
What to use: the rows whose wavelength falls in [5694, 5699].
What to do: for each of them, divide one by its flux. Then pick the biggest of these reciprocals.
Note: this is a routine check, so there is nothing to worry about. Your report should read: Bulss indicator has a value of 0.0752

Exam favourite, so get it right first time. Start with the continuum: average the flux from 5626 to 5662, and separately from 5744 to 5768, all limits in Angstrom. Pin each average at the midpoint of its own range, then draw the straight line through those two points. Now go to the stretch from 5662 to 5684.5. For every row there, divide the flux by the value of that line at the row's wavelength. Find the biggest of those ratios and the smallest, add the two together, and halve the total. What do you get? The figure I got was 0.957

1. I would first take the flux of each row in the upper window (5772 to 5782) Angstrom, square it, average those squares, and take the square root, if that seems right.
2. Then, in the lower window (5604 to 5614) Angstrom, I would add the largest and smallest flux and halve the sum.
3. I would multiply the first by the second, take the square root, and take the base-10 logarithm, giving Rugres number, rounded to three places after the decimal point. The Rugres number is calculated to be 1.181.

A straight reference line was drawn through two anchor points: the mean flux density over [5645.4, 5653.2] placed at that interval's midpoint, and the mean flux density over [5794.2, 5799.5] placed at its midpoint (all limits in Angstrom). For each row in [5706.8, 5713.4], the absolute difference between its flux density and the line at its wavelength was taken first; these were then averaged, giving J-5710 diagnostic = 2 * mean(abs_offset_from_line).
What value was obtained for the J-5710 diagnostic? 2.99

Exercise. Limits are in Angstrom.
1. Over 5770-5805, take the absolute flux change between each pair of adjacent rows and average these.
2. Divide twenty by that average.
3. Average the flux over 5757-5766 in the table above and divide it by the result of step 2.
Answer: 1.4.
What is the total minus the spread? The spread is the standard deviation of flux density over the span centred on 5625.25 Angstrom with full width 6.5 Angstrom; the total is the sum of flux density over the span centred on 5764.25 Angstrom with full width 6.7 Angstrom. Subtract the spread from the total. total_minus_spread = 79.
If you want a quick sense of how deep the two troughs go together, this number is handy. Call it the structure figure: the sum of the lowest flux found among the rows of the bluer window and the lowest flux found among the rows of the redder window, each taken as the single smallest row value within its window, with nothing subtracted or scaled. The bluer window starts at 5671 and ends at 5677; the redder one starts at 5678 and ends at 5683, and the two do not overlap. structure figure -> 29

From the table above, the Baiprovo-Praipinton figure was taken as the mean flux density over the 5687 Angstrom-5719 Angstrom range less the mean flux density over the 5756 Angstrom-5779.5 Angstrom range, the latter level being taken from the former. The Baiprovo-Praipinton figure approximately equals -1.5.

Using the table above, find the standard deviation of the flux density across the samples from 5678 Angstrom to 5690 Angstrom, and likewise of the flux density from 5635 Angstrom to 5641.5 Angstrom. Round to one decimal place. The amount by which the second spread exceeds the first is -0.8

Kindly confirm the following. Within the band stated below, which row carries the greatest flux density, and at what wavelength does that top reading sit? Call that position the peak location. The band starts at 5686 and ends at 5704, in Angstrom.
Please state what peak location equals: 5686.47 Angstrom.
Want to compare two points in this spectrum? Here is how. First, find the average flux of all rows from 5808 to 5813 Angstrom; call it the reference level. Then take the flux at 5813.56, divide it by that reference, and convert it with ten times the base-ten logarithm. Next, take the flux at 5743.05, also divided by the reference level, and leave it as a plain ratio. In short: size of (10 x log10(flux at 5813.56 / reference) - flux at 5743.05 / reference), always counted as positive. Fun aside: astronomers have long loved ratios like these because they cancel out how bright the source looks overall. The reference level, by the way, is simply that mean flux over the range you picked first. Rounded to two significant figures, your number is 1.1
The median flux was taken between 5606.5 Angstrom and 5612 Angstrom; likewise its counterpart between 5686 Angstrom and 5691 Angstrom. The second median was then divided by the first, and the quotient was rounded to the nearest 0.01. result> 1.04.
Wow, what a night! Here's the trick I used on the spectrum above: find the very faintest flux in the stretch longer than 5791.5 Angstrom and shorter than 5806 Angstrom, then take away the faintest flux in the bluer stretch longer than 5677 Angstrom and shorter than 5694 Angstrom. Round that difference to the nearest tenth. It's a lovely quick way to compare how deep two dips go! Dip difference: -1.1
